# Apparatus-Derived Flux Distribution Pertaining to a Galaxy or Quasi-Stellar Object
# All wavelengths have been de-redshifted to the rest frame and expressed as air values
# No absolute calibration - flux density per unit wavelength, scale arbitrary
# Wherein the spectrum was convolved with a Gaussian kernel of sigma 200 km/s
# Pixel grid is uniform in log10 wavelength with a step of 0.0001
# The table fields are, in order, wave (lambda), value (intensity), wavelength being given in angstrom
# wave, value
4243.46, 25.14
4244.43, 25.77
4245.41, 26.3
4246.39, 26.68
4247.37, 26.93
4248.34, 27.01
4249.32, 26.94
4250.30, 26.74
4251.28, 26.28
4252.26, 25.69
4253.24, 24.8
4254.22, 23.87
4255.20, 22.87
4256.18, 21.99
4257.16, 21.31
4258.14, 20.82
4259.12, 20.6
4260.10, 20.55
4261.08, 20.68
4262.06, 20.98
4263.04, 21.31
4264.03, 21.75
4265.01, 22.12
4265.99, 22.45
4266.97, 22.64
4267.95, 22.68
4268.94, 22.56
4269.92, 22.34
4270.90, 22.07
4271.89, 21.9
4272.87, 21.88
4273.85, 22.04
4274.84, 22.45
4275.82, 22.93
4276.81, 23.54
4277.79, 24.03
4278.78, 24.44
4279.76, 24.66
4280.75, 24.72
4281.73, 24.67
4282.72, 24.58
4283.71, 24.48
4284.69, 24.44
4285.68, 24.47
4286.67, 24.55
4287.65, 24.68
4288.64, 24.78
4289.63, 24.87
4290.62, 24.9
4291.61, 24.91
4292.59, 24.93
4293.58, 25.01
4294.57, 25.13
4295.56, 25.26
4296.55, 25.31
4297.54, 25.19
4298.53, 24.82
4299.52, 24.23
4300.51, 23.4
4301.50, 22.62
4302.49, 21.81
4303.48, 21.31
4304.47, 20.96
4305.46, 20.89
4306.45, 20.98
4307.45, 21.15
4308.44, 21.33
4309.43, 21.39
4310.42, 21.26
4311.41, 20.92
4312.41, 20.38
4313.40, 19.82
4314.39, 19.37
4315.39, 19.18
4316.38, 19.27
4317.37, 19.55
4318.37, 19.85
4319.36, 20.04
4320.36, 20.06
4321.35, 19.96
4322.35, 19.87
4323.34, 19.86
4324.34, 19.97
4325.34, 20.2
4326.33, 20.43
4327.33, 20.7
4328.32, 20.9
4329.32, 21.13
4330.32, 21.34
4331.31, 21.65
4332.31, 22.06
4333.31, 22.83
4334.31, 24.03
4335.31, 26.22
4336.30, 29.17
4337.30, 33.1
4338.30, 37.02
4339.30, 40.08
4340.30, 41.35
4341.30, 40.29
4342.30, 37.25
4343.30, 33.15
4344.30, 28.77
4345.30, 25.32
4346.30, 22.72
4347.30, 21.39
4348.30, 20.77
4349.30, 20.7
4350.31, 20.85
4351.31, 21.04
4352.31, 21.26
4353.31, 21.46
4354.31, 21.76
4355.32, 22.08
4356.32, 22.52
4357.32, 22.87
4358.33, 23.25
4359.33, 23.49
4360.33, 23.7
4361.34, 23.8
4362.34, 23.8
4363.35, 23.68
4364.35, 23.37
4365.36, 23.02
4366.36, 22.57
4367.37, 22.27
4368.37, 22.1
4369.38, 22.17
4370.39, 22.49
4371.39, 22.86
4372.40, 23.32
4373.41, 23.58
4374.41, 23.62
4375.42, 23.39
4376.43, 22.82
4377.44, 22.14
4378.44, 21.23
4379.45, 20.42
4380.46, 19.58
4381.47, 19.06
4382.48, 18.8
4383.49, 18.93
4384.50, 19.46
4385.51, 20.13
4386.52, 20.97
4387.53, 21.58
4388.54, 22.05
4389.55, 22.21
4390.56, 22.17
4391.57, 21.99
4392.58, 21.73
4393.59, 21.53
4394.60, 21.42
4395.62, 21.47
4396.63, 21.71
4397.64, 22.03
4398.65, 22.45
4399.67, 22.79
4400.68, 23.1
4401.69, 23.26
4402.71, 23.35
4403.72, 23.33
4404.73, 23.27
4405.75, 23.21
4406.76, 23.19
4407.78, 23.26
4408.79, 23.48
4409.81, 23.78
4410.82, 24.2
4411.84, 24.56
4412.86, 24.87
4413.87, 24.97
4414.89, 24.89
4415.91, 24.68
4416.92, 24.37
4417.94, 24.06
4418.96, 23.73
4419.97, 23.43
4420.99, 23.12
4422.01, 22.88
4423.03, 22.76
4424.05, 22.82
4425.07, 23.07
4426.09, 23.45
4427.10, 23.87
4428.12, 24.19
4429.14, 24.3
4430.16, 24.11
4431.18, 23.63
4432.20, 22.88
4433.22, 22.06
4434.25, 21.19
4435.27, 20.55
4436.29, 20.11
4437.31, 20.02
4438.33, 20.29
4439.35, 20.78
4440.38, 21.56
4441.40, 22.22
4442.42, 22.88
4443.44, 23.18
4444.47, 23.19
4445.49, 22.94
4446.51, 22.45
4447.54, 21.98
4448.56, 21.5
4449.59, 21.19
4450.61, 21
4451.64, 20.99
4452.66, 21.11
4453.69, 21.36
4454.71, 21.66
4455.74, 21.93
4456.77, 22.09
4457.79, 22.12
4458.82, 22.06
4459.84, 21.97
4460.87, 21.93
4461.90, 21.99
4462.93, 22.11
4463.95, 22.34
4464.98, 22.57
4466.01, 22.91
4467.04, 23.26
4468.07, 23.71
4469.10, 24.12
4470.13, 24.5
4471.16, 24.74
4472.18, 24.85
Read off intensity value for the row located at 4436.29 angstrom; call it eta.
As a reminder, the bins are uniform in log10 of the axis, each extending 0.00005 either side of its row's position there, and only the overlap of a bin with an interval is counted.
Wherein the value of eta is 20.11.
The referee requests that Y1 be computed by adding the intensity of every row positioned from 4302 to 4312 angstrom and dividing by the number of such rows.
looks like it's 21.2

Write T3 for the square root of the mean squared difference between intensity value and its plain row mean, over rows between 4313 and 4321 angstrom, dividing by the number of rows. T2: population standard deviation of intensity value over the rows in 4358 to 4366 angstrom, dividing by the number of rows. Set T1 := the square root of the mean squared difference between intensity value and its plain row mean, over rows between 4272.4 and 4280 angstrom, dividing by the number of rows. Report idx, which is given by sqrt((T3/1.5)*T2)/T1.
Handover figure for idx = 0.2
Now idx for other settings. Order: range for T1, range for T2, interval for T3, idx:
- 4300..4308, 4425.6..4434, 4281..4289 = 0.3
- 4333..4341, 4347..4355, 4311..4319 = 0.1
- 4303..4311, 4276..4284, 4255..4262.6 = 2.4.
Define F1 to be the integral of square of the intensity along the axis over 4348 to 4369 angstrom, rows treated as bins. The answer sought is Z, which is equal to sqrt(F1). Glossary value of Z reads 103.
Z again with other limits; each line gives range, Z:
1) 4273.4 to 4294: 110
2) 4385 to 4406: 102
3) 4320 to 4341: 119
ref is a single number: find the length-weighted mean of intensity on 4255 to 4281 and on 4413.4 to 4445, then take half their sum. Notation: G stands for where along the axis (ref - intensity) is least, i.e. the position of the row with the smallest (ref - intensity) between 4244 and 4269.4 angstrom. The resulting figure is 4248.34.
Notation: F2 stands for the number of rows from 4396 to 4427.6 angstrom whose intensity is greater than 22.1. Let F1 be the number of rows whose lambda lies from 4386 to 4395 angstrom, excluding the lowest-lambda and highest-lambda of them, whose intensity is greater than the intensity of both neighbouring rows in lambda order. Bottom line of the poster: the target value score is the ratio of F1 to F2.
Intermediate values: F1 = 1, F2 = 29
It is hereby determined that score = 0.03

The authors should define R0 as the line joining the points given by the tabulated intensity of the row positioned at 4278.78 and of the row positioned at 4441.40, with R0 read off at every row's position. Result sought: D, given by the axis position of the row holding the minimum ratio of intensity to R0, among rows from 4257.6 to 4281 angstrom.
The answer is 4260.10 angstrom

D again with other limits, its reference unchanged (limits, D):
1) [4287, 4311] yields 4305.46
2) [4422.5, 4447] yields 4437.31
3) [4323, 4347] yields 4323.34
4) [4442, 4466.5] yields 4450.61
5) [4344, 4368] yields 4349.30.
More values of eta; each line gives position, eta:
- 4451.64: 20.99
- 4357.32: 22.87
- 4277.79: 24.03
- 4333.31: 22.83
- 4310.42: 21.26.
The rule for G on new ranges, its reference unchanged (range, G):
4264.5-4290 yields 4289.63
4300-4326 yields 4300.51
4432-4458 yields 4444.47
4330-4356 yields 4340.30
